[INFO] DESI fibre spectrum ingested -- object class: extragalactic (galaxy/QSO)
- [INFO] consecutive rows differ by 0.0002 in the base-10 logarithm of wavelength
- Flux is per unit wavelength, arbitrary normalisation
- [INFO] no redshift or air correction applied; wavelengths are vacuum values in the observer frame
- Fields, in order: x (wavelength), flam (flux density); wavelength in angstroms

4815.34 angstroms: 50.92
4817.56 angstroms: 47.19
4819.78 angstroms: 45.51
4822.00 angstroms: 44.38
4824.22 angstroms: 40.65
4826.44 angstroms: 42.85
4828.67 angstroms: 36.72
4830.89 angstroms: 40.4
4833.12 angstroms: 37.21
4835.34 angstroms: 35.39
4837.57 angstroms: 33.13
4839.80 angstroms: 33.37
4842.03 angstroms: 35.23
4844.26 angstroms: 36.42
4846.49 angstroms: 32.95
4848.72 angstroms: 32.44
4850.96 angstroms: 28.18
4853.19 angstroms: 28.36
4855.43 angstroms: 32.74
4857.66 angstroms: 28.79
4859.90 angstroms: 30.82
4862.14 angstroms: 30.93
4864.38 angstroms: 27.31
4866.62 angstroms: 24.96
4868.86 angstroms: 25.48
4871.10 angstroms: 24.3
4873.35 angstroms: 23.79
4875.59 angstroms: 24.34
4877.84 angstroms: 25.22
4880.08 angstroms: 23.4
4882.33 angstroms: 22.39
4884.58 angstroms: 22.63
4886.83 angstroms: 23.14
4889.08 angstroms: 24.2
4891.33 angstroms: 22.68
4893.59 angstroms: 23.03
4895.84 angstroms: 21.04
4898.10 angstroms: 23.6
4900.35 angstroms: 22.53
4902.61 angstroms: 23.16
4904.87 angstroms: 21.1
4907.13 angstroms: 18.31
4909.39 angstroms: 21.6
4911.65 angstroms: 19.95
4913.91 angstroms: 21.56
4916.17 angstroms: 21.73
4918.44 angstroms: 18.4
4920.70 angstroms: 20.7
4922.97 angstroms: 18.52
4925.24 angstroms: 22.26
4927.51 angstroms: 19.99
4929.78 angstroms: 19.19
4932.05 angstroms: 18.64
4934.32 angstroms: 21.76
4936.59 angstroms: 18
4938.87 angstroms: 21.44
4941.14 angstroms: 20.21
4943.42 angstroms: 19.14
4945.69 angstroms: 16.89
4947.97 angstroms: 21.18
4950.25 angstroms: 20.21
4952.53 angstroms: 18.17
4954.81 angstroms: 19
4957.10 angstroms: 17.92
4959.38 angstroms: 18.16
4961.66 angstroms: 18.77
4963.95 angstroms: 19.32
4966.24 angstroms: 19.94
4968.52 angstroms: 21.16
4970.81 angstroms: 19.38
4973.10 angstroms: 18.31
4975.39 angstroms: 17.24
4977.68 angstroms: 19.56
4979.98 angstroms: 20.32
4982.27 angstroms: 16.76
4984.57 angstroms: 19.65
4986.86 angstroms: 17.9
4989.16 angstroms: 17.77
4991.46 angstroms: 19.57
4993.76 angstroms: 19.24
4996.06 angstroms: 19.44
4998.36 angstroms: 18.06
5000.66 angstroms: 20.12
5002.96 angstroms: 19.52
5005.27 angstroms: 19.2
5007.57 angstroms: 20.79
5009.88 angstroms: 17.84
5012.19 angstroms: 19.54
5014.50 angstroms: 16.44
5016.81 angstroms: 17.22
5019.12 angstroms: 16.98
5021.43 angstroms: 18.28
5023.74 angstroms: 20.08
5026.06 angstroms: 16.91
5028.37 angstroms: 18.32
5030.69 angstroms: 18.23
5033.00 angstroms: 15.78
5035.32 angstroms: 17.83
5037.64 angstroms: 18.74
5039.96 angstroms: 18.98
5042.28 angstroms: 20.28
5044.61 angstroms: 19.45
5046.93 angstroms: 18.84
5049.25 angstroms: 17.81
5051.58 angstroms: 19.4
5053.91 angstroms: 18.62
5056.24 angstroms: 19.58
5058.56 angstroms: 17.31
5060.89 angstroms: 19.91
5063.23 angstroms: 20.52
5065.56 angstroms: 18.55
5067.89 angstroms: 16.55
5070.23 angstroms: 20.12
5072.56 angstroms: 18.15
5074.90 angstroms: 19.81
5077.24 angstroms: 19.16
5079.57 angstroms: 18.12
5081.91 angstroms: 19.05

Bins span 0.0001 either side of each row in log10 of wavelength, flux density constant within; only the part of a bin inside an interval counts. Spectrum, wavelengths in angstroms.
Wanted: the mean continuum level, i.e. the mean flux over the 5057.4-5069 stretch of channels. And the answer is 19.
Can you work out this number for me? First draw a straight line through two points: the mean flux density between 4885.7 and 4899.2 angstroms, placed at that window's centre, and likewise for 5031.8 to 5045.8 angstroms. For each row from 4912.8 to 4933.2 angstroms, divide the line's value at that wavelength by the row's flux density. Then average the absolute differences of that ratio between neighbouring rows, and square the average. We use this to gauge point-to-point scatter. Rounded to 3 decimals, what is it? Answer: 0.011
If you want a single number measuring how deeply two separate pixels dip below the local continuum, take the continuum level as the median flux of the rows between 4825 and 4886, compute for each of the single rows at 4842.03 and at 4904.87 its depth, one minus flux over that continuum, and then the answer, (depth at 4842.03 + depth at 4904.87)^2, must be 0.0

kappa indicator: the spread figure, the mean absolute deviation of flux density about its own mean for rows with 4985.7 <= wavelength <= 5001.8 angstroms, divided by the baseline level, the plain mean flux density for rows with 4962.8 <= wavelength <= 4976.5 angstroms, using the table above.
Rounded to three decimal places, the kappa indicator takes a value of 0.043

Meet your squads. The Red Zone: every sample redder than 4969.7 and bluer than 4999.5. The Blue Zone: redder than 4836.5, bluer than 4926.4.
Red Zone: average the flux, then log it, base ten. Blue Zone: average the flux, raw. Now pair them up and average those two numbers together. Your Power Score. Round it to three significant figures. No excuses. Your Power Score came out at 13.3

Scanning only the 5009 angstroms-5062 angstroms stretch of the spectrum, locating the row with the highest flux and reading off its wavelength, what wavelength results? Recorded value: 5042.28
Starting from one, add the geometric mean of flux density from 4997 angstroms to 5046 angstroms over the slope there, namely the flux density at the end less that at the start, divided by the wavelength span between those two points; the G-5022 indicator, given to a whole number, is 615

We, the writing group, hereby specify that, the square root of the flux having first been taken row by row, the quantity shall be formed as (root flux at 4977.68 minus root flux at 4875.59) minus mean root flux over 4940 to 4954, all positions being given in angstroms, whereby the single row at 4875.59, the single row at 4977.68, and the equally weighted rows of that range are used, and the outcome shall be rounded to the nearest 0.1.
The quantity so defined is -4.9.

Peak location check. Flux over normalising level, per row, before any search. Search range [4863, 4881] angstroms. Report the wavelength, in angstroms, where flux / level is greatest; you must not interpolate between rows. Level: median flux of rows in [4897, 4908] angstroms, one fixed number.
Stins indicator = 4864.38 angstroms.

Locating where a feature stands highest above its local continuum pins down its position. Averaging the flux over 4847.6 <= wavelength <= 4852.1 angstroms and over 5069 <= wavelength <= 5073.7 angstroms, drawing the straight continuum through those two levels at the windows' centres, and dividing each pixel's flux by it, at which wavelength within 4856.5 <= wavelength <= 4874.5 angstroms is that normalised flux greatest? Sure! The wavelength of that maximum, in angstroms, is 4862.14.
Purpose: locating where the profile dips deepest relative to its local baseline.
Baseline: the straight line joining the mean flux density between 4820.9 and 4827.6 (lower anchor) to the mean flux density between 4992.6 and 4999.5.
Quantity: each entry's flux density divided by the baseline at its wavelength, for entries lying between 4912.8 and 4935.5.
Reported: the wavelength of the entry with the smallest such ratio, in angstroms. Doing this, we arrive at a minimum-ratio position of 4918.44 angstroms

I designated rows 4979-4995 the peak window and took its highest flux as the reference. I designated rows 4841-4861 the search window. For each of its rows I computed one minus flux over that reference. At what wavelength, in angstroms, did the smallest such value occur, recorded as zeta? 4844.26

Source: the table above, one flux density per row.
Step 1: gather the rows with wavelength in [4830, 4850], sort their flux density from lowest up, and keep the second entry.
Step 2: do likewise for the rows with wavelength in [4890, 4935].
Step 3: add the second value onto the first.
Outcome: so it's 51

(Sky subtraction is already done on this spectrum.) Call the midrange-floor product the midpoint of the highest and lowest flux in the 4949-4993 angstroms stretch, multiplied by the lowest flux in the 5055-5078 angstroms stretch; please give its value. 314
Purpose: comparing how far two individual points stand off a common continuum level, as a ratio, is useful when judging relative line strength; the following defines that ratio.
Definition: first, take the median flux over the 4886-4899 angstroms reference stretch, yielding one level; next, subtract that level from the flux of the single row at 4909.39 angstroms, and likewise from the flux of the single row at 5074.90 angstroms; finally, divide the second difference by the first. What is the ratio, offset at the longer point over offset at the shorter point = 2.2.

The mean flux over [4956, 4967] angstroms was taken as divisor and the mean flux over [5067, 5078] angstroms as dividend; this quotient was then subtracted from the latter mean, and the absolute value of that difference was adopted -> 17.8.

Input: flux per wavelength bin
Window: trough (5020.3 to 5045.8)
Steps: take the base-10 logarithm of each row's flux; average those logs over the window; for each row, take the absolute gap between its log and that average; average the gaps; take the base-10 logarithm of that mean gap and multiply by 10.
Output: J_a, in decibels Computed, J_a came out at -16.4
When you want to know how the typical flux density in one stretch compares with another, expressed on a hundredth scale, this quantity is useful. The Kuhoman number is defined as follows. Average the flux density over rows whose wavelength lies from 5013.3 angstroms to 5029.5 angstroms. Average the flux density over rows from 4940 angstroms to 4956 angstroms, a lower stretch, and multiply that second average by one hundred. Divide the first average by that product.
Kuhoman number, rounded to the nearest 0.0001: 0.0092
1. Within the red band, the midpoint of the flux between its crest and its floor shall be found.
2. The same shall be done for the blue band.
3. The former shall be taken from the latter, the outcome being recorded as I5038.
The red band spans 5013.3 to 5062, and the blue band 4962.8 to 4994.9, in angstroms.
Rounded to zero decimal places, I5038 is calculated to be 1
